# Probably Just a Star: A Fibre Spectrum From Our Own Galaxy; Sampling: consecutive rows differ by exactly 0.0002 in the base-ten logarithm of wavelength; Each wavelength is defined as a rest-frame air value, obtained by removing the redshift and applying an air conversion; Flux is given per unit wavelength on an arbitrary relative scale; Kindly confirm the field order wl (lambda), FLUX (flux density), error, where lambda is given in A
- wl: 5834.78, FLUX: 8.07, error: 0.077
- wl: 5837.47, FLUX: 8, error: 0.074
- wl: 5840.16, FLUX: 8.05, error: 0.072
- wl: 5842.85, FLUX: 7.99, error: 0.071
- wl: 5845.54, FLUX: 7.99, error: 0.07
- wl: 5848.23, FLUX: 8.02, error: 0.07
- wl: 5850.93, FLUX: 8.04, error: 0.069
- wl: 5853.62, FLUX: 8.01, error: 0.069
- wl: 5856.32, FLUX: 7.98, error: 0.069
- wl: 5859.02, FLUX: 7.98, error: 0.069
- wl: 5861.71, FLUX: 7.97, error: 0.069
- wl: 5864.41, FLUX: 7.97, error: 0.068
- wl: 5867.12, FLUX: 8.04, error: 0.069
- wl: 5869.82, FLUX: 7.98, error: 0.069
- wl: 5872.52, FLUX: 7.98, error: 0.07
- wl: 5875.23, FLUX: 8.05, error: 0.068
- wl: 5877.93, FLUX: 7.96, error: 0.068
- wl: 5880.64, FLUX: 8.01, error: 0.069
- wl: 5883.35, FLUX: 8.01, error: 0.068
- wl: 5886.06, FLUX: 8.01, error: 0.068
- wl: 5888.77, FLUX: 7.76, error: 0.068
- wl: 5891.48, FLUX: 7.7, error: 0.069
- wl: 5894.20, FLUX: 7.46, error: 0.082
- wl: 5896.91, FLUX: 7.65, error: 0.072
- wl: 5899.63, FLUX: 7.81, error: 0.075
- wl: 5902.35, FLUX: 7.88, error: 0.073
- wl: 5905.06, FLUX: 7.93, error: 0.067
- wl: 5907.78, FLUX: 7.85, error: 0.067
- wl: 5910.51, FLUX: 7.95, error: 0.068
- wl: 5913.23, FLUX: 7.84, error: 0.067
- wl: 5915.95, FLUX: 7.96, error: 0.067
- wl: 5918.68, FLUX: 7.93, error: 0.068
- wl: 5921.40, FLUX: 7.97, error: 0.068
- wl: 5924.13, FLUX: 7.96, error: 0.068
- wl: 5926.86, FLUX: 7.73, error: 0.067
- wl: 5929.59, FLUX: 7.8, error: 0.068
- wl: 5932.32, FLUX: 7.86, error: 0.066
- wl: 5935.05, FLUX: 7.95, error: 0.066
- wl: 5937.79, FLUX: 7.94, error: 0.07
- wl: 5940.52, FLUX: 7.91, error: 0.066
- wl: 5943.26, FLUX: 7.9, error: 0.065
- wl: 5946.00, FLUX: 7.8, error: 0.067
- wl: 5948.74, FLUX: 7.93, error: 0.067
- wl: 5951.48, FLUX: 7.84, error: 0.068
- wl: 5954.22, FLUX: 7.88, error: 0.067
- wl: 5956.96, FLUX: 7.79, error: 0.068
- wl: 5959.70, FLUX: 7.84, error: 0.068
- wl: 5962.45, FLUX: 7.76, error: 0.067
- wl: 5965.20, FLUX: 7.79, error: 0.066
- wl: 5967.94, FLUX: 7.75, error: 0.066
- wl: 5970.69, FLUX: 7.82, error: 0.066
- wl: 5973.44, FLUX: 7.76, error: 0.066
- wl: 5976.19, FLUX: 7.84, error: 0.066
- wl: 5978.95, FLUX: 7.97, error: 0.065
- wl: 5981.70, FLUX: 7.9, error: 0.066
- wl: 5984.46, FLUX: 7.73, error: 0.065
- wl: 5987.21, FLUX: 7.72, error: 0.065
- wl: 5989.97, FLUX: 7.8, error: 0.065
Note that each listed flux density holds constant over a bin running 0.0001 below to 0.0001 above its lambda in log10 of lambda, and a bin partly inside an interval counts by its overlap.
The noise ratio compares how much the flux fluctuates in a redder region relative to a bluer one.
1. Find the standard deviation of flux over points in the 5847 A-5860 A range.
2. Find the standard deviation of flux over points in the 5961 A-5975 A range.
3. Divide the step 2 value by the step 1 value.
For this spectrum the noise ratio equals 1.10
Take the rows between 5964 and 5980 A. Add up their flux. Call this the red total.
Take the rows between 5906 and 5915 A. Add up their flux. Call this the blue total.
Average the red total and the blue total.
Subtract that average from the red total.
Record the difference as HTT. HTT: 12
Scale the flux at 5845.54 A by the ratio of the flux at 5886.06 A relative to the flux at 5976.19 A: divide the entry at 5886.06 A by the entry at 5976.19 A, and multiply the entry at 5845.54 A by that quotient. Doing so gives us 8.16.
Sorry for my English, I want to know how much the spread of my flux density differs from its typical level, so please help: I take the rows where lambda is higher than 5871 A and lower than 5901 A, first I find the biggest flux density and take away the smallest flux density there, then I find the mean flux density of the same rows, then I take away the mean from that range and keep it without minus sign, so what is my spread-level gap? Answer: 7.26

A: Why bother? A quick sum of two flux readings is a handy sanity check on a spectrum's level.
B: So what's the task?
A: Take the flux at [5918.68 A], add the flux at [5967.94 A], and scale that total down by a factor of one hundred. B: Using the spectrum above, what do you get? 0.157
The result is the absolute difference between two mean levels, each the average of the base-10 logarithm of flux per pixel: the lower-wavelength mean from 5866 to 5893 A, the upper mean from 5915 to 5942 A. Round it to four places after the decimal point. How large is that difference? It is 0.0027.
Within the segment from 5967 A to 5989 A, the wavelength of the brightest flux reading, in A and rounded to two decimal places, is 5978.95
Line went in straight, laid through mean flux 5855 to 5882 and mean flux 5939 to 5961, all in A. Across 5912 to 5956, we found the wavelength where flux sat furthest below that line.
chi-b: 5926.86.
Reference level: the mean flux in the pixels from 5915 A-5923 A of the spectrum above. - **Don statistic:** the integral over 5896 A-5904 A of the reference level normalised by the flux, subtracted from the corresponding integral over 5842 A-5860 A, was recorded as 10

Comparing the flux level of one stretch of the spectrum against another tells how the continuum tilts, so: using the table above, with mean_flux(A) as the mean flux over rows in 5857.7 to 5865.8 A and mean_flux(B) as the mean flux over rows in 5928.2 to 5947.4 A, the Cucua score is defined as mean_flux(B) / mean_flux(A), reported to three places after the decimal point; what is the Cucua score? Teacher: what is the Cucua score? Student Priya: 0.988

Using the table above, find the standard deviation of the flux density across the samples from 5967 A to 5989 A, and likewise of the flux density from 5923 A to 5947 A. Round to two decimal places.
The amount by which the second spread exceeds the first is -0.01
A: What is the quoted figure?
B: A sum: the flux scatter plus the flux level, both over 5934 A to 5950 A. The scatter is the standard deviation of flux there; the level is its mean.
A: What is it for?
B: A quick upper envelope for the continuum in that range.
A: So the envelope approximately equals 7.95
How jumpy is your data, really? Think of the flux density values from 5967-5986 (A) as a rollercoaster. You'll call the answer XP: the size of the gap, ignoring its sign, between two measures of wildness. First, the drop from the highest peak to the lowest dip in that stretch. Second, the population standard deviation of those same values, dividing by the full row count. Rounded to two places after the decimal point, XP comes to 0.16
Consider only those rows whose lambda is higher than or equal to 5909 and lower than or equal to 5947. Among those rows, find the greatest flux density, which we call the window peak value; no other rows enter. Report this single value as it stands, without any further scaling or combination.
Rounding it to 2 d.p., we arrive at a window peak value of 7.97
